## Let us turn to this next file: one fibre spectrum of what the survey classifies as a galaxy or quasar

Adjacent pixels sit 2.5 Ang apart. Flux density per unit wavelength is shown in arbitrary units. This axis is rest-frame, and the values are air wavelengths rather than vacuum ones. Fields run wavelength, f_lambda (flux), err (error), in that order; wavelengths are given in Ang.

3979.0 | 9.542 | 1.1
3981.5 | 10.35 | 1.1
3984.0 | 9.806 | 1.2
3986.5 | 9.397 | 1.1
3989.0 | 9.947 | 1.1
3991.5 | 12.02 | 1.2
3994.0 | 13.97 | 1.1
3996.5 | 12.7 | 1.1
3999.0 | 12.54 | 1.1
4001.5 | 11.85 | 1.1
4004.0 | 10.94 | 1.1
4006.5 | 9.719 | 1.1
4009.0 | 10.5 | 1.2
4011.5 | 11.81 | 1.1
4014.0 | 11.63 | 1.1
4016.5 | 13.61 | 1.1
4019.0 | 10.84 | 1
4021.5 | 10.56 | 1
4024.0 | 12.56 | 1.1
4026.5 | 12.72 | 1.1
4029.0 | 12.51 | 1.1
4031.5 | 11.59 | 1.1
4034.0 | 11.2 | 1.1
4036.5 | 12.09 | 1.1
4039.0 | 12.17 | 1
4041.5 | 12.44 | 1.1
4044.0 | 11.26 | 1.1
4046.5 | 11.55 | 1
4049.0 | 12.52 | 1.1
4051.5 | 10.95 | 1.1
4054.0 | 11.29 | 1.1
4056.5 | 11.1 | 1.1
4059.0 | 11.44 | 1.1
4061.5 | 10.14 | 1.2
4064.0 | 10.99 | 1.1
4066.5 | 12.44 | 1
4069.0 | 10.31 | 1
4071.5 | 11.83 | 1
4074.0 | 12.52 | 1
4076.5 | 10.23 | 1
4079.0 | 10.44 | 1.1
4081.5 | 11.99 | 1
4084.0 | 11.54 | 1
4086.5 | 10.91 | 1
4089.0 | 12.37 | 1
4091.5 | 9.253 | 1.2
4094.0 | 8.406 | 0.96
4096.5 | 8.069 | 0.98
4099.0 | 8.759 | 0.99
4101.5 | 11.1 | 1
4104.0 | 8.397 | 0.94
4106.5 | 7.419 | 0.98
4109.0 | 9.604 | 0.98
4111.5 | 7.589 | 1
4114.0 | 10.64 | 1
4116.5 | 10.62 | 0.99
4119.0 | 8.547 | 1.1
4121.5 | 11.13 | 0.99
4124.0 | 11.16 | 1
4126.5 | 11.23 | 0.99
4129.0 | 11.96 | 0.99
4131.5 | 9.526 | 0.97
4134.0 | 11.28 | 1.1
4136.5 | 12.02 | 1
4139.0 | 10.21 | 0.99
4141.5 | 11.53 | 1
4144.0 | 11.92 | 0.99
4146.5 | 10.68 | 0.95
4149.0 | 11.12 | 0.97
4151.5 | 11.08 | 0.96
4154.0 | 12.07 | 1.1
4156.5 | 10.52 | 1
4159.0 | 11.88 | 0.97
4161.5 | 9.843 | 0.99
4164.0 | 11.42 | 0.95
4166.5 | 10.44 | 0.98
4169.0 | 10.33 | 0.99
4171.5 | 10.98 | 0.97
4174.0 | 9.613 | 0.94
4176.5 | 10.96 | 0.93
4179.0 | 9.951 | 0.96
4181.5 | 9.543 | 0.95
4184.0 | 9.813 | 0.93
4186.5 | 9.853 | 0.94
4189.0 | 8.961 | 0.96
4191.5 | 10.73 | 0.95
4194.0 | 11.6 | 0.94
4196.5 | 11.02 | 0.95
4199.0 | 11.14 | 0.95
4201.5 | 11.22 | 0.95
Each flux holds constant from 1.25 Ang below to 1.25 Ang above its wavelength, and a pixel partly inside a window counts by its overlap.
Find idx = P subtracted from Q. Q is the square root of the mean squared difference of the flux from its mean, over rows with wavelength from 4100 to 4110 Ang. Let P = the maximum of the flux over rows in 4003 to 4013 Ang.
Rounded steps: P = 11.81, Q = 1.38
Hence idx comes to -10.4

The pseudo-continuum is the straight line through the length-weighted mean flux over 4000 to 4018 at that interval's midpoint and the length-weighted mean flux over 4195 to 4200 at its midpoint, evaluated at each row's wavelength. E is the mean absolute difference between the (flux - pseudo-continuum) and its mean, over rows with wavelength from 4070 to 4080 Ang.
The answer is 0.92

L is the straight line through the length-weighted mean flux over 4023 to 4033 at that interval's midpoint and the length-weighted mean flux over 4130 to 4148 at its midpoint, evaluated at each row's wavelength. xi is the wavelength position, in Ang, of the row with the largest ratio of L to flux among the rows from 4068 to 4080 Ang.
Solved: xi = 4076.5 Ang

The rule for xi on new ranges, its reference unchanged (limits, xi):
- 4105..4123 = 4106.5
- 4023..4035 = 4034.0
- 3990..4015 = 4006.5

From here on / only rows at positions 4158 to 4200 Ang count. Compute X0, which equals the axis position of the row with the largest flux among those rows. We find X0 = 4159.0 Ang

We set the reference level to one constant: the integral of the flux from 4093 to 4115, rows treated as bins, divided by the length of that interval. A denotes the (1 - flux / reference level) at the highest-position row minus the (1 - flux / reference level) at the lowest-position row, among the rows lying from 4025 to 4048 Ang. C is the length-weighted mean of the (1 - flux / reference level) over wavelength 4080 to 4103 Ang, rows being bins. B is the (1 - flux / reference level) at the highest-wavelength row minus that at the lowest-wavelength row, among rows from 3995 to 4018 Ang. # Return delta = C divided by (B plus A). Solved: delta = -5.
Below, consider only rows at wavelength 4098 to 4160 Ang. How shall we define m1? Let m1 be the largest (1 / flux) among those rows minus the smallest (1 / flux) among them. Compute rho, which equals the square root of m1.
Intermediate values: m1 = 0.052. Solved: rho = 0.23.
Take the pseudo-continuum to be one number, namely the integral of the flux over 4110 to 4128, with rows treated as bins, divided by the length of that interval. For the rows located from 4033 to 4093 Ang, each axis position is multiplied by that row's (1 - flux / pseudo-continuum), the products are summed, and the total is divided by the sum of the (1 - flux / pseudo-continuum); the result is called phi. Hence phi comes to 4059.0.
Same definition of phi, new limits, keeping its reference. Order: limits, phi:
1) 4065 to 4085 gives 4074.7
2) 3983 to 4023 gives 4004.8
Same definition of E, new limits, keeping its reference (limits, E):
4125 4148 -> 0.67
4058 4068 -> 0.69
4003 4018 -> 0.99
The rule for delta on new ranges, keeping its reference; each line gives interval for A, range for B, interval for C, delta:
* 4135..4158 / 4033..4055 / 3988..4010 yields -2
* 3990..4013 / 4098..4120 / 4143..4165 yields -5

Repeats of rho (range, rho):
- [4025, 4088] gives 0.14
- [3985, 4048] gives 0.19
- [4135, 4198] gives 0.17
